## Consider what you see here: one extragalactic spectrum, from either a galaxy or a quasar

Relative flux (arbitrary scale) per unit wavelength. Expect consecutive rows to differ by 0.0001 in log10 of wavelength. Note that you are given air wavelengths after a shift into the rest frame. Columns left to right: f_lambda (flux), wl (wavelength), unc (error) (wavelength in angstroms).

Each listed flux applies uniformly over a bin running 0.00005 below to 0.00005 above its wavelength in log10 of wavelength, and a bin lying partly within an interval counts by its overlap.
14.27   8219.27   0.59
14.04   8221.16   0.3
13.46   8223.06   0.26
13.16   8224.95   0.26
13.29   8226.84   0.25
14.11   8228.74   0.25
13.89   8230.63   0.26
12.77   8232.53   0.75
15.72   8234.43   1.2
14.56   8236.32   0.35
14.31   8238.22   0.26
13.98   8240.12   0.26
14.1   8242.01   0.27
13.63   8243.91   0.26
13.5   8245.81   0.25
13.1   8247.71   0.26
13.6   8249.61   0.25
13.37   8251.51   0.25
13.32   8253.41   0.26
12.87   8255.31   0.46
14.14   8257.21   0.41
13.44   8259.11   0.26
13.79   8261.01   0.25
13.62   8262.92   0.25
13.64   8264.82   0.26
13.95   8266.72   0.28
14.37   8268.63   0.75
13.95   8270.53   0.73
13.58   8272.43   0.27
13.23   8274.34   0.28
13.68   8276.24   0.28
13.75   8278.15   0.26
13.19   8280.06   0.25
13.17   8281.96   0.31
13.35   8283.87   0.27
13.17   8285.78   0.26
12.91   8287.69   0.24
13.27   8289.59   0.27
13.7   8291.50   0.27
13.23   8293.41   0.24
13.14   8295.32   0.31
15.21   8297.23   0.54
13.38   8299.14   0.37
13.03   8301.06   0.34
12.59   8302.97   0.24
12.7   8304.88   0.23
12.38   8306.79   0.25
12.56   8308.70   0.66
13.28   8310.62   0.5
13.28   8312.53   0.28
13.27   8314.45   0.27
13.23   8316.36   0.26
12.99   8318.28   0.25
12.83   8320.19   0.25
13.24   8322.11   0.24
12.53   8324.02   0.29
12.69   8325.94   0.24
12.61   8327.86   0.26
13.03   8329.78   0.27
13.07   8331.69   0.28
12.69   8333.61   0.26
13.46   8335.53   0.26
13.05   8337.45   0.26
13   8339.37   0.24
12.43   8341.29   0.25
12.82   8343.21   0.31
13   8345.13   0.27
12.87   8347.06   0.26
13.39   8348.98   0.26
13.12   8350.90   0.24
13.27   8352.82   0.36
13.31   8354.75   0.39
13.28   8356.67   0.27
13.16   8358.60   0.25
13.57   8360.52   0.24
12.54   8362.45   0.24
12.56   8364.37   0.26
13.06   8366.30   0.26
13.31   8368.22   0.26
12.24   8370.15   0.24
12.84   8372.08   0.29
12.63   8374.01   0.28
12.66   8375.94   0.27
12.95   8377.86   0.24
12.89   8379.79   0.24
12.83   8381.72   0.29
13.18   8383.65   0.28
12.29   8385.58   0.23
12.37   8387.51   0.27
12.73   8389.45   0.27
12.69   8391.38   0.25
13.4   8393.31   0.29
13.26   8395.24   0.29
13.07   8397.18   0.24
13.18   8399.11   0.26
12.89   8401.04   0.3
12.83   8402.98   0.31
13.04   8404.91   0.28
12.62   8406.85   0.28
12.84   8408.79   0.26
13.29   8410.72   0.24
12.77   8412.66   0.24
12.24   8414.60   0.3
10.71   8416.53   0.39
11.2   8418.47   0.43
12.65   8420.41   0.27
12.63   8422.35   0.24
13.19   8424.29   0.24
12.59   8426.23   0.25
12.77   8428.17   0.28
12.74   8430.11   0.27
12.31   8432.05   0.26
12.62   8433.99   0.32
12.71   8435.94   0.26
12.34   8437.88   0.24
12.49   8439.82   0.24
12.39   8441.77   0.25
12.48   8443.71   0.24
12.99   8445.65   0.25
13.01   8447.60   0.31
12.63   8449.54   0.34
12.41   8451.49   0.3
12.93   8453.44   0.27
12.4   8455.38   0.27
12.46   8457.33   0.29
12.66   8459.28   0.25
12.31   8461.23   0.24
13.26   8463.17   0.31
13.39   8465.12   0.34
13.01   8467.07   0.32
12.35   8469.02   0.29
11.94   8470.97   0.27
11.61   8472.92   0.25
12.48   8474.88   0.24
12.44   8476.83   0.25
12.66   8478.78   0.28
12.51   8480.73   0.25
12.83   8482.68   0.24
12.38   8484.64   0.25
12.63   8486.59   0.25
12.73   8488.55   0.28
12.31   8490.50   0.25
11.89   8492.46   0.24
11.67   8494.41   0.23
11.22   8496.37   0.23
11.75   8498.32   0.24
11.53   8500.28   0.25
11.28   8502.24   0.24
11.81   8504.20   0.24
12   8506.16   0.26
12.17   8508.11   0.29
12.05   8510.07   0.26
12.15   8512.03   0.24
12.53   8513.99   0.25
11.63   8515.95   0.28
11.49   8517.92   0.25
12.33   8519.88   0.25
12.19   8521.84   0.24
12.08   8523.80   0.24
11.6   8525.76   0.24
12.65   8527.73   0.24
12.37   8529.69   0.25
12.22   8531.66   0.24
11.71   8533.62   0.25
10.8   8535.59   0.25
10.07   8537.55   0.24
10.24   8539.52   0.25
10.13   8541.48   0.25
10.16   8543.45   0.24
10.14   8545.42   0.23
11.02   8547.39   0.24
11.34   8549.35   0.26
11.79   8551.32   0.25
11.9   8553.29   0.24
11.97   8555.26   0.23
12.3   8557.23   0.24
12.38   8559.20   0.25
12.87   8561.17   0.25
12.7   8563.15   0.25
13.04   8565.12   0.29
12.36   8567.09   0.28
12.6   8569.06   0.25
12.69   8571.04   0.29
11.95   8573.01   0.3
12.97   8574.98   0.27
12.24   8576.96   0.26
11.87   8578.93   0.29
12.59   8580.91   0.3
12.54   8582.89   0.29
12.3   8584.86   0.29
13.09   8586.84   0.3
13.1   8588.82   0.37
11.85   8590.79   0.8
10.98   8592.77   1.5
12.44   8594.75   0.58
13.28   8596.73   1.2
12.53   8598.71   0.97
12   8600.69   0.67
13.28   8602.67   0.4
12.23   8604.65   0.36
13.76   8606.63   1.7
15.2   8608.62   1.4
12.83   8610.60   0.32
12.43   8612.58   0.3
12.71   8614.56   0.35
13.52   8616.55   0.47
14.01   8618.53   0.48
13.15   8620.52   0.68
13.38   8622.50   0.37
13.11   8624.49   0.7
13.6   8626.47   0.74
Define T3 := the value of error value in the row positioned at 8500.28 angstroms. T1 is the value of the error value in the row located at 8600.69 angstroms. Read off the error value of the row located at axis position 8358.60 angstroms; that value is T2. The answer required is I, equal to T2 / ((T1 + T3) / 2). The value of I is 0.54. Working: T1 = 0.670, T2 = 0.250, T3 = 0.250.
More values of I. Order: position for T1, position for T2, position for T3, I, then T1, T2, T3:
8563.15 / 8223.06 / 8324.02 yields 0.96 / 0.250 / 0.260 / 0.290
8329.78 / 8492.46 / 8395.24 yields 0.86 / 0.270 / 0.240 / 0.290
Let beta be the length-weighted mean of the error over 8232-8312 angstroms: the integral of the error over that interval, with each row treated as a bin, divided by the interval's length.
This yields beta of 0.35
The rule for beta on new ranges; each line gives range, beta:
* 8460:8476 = 0.28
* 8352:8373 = 0.28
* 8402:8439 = 0.28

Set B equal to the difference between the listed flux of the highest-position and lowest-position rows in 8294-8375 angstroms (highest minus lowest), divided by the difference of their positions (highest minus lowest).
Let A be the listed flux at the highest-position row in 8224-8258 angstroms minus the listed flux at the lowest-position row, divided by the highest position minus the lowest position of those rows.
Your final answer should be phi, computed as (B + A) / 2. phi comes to 0.012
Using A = 0.030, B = -0.006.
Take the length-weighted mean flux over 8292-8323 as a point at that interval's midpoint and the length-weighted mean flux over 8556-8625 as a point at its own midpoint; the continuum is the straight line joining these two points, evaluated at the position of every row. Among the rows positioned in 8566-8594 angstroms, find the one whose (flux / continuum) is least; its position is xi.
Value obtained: 8592.77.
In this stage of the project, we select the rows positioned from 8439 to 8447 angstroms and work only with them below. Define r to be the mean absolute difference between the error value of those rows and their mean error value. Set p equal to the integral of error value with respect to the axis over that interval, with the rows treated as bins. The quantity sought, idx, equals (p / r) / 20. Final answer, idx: 20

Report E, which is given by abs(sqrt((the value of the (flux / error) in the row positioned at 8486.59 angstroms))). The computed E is 7.1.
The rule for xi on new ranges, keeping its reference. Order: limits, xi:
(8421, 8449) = 8432.05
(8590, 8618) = 8592.77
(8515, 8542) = 8537.55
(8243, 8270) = 8255.31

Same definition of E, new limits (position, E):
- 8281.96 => 6.5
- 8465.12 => 6.3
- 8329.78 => 6.9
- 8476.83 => 7.1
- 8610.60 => 6.3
